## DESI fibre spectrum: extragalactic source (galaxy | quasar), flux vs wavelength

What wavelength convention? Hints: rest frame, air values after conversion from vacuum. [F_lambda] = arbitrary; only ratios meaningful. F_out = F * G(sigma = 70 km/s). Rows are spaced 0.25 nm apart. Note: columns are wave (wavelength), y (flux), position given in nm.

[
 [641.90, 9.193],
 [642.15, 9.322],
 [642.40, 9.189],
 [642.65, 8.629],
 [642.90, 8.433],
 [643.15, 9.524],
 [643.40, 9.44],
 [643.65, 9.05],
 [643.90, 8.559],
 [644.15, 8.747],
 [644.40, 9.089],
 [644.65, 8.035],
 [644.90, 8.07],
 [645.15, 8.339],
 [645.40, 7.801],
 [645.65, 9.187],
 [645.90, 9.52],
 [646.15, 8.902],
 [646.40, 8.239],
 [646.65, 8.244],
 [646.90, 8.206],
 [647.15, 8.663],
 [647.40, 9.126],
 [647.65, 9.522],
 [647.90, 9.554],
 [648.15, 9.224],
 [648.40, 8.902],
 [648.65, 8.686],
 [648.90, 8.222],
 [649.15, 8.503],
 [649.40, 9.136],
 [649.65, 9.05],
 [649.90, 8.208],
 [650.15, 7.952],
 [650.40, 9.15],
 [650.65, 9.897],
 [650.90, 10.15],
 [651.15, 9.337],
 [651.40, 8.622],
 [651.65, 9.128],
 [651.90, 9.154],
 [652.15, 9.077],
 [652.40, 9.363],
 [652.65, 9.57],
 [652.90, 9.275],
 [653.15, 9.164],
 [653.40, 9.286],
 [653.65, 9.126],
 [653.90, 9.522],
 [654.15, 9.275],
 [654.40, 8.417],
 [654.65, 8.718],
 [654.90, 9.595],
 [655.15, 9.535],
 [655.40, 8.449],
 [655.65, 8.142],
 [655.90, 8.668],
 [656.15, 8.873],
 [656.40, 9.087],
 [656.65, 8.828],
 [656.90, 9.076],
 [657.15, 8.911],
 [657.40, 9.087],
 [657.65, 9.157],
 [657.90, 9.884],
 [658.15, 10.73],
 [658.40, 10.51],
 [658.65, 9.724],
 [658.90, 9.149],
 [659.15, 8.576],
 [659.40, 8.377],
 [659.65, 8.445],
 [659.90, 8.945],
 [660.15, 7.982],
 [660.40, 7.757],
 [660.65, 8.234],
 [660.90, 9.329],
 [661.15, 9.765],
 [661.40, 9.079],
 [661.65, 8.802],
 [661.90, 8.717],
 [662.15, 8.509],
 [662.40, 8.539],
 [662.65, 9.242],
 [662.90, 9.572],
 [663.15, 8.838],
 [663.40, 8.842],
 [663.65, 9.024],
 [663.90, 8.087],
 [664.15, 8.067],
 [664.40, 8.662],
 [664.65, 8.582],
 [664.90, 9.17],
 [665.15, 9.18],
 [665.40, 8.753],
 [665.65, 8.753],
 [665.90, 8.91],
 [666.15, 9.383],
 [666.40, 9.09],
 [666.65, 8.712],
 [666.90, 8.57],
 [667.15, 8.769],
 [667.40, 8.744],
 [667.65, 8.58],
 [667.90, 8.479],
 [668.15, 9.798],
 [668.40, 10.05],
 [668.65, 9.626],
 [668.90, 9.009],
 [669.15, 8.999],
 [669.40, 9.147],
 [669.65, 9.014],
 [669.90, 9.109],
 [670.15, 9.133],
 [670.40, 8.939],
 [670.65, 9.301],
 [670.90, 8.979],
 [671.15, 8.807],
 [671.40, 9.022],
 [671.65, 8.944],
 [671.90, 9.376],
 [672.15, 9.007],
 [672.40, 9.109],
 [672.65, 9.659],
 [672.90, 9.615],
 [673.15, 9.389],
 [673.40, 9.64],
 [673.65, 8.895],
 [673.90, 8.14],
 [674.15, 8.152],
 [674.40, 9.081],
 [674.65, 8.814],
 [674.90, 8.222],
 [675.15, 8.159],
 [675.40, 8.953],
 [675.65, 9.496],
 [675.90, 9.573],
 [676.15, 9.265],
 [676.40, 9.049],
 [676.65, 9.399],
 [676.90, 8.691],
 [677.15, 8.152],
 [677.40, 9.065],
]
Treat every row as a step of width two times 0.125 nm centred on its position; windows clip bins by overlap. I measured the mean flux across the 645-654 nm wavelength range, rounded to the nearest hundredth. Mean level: 8.97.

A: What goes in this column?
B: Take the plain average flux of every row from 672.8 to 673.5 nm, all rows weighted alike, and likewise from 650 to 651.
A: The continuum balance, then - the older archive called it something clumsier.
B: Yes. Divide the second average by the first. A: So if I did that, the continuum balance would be 0.97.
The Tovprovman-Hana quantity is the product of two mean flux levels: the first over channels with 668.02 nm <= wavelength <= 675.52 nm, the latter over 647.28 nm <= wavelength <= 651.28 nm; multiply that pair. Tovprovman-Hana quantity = 82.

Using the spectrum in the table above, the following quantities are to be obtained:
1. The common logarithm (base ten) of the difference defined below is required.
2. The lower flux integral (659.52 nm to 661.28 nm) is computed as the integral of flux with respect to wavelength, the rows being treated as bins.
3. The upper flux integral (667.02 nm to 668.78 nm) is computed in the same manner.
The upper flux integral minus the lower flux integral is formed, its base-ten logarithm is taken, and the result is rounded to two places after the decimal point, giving -0.05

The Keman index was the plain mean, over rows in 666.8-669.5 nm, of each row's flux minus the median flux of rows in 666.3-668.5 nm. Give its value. 0.33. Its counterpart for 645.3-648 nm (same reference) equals 0.07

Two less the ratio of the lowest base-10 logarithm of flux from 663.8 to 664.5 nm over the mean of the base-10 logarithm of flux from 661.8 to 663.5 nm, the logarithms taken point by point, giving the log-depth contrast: 1.04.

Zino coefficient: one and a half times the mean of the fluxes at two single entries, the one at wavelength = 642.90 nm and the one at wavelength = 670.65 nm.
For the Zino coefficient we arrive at 13.3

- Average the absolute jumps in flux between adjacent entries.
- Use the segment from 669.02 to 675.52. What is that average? 0.315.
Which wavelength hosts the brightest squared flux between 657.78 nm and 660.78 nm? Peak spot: 658.15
